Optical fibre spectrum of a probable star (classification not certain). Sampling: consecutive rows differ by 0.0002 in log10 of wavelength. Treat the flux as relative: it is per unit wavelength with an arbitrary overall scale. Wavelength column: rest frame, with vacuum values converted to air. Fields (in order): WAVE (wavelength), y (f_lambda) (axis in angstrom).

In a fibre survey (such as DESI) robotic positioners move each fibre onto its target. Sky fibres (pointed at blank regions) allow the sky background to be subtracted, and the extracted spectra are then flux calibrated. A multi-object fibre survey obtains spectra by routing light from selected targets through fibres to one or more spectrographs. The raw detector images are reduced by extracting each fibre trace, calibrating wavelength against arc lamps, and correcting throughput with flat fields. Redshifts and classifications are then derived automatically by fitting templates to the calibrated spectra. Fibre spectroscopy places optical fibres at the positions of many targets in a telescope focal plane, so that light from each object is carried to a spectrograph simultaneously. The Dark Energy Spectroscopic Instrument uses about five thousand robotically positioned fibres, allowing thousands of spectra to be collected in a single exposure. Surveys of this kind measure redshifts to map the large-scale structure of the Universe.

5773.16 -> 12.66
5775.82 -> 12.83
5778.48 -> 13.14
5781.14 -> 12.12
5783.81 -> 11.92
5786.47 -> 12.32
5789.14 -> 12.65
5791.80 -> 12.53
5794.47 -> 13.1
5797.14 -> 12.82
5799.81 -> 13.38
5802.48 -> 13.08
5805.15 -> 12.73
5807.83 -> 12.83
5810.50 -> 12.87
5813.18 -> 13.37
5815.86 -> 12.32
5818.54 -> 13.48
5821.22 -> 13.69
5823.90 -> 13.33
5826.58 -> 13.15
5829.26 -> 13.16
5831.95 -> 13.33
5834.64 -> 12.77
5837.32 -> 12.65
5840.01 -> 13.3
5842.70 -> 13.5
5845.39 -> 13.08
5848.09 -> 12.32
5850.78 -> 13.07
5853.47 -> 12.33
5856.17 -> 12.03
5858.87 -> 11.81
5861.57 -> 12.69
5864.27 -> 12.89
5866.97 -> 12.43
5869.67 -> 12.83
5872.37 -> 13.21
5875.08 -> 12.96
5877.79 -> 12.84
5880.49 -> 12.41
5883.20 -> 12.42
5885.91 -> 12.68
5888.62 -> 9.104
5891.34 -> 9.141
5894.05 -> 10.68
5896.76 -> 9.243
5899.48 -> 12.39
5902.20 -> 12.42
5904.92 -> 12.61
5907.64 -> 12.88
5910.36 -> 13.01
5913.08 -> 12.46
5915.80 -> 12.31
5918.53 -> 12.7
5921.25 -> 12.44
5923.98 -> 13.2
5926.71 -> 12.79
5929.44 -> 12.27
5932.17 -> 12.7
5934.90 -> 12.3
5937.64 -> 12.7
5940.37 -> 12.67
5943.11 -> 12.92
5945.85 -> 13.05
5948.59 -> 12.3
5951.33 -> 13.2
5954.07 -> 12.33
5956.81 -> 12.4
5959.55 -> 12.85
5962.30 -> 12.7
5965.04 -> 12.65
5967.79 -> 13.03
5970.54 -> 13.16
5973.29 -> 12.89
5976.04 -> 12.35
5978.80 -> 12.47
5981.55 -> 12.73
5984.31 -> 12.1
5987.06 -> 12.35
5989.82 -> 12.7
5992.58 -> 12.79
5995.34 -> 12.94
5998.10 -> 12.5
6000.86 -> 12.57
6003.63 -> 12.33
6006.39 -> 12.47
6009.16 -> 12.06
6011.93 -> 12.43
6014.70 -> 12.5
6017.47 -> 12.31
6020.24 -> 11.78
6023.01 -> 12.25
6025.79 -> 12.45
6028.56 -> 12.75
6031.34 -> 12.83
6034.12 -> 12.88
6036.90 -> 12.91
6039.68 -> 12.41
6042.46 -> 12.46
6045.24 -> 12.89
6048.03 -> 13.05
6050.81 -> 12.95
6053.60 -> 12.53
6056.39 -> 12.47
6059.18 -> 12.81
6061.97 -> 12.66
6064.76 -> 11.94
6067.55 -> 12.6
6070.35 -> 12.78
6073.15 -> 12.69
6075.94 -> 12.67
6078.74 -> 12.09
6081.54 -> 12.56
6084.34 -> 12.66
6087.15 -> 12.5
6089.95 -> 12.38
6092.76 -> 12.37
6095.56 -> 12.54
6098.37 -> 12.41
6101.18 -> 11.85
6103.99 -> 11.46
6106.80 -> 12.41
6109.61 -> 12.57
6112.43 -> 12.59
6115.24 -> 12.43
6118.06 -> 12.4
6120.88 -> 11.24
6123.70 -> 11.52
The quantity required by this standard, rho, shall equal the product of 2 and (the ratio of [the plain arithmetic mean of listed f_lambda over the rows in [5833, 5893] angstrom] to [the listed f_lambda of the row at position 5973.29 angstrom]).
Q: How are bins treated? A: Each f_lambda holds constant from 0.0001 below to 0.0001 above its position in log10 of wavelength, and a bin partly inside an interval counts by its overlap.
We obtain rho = 1.92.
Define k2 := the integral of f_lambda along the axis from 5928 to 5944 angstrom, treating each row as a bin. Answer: 201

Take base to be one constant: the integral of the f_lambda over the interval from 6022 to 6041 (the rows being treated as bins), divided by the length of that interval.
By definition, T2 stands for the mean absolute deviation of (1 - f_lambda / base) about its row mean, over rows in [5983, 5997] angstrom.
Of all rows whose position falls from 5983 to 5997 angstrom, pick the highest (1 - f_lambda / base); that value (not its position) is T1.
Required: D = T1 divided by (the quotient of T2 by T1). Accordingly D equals 0.08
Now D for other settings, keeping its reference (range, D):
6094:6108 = 0.29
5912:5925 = 0.03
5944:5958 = 0.03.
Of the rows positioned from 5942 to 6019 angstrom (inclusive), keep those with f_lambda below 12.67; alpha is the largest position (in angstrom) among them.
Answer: 6017.47 angstrom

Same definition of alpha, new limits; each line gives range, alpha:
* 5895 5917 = 5915.80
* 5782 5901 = 5899.48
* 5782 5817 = 5815.86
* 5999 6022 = 6020.24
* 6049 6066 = 6064.76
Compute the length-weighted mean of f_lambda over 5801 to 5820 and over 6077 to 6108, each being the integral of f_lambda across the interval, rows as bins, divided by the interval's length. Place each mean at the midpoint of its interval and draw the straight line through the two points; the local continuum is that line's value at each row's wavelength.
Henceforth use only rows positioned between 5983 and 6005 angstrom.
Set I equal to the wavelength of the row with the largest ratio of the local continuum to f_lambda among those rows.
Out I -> 5984.31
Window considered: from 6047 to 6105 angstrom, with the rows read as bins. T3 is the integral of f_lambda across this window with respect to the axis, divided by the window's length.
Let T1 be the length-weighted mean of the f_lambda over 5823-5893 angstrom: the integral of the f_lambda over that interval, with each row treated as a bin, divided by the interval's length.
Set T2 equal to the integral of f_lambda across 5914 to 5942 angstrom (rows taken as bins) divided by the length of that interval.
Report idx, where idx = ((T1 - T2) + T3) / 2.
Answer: 6.2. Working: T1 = 12.5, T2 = 12.6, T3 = 12.48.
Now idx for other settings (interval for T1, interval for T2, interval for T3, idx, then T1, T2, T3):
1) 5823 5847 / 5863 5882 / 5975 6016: 6.4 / 13.1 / 12.8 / 12.49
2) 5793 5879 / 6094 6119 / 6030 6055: 6.7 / 12.9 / 12.3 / 12.77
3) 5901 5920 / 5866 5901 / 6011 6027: 6.6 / 12.6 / 11.7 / 12.28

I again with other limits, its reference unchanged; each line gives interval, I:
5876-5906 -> 5888.62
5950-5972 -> 5954.07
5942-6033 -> 6020.24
